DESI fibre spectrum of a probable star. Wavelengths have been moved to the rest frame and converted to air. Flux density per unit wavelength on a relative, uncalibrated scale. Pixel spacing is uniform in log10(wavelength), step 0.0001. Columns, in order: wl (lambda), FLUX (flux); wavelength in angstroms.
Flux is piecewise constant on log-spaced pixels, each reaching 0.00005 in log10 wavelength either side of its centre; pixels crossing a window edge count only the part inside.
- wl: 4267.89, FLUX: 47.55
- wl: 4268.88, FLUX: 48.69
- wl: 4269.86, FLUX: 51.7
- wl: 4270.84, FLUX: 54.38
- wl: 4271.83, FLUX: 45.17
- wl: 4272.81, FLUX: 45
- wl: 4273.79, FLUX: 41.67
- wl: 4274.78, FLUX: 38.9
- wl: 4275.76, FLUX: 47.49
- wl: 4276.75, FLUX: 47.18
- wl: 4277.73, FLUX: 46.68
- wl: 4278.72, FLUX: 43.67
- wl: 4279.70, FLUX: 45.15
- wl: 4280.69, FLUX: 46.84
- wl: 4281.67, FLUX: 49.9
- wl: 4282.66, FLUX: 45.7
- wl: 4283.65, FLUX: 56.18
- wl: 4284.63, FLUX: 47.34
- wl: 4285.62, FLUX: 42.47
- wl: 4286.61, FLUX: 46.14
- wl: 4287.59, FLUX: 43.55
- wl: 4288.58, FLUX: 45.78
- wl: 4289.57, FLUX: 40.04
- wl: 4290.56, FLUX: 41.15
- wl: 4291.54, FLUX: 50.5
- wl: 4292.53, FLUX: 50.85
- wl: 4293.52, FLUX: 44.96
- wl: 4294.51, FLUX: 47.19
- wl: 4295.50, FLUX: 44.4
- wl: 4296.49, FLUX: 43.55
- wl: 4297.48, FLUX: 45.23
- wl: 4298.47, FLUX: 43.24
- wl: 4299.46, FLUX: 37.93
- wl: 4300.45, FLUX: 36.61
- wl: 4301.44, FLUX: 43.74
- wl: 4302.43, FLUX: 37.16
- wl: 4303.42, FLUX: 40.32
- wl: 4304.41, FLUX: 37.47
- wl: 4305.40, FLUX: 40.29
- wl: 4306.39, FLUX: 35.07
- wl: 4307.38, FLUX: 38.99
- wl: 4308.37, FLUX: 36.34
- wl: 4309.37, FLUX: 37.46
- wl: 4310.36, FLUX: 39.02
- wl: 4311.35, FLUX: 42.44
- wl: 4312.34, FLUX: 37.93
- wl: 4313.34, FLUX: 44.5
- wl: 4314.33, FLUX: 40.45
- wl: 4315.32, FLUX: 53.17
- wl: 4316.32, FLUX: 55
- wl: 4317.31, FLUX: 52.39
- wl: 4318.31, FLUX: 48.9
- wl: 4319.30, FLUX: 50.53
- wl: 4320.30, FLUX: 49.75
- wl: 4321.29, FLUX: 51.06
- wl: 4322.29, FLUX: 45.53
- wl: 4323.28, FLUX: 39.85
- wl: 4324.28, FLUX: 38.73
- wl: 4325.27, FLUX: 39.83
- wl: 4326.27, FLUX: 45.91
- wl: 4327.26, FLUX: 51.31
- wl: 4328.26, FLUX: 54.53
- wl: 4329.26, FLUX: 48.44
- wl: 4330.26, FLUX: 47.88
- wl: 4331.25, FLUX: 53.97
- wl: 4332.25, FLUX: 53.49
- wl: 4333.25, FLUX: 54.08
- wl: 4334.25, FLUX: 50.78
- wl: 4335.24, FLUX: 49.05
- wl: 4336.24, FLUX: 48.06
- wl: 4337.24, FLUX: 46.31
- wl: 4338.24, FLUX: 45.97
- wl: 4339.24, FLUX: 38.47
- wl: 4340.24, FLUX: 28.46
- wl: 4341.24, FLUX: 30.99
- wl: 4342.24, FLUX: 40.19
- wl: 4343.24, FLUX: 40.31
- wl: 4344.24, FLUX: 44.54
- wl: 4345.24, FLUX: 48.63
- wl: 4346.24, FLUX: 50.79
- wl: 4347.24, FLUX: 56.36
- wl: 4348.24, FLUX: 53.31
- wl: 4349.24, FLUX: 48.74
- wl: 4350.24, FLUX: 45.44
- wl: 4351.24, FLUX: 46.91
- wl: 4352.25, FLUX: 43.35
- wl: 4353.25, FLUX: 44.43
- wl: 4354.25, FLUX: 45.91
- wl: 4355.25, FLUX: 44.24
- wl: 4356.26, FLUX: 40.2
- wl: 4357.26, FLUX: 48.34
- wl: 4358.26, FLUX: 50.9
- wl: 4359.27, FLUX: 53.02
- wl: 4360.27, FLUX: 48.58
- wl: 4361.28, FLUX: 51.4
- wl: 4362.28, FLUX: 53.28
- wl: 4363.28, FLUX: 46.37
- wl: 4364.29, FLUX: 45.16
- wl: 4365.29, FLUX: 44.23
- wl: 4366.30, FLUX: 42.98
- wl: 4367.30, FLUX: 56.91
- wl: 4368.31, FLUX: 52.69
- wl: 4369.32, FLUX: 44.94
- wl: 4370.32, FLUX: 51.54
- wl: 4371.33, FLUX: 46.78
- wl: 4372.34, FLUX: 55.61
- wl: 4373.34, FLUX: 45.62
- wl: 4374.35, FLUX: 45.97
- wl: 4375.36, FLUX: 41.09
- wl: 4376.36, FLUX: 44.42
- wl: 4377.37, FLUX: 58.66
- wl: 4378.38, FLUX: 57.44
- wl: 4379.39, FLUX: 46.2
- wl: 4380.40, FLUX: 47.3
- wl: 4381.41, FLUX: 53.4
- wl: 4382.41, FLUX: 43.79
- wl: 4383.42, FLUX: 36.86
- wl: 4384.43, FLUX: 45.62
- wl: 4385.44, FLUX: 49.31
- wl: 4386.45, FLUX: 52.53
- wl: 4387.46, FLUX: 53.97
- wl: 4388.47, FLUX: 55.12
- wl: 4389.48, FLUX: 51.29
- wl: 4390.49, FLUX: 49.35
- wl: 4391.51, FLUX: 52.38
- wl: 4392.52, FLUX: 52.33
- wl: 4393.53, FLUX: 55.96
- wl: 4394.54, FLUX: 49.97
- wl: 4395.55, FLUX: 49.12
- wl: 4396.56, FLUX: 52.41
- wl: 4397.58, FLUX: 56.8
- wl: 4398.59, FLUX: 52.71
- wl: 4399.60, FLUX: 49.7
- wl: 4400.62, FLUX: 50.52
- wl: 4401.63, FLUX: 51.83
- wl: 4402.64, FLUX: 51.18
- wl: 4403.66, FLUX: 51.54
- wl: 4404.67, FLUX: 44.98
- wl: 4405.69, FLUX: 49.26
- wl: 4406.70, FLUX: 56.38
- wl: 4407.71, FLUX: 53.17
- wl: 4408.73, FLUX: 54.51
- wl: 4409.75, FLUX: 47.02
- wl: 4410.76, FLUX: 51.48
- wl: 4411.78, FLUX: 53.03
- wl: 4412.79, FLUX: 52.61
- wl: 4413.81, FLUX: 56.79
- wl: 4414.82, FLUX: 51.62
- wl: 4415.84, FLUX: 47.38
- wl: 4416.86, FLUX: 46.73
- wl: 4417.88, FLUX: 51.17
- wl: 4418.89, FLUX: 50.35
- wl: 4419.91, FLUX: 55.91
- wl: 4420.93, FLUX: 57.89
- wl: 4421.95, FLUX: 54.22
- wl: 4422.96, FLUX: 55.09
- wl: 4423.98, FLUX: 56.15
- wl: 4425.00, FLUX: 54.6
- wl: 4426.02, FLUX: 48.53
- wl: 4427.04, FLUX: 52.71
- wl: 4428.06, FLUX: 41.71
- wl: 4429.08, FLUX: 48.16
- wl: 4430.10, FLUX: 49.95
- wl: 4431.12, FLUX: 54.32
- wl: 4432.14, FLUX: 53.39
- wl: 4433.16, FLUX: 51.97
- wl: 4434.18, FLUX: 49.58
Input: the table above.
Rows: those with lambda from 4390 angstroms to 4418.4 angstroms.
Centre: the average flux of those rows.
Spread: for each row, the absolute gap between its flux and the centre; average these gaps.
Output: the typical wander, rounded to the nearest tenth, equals 2.3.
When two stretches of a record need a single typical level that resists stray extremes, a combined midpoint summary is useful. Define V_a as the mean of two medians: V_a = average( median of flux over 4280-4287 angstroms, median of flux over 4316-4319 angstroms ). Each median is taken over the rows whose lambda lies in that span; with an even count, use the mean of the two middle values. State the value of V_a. 49.6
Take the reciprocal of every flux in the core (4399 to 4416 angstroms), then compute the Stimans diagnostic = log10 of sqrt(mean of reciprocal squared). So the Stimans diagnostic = -1.71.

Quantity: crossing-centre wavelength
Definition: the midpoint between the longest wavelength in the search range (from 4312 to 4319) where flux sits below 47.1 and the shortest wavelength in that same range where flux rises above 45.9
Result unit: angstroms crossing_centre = 4314.8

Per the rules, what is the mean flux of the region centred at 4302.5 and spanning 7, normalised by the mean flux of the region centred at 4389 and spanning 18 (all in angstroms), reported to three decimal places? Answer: 0.775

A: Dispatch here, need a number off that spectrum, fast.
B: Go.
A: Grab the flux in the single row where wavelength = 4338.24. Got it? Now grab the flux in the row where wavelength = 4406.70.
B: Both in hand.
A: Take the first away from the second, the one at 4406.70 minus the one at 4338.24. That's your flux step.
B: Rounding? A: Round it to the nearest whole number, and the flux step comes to 10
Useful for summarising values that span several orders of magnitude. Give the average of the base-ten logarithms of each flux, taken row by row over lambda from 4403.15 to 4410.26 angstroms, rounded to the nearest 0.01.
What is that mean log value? 1.71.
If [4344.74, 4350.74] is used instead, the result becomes 1.70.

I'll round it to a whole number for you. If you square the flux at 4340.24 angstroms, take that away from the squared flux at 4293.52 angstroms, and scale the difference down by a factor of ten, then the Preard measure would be 121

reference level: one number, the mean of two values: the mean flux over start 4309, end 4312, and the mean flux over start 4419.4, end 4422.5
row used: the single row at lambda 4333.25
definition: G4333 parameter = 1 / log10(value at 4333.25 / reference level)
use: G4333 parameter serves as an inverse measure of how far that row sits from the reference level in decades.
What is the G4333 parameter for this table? 19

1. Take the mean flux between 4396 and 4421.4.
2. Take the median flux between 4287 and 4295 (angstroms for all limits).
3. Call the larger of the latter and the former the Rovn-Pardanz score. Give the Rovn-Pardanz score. 51.9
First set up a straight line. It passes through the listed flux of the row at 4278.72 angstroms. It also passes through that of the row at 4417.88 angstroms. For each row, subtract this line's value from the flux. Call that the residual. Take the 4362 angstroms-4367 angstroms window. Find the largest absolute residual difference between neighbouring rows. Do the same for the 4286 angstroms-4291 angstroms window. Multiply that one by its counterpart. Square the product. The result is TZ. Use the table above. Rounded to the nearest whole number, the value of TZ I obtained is 1628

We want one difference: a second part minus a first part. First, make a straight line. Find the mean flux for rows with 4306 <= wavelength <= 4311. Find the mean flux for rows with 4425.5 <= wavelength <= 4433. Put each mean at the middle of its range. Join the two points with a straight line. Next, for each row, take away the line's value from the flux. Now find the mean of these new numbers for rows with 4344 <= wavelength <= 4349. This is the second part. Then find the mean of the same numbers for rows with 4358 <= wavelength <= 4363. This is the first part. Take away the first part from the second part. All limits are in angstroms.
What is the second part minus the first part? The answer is 1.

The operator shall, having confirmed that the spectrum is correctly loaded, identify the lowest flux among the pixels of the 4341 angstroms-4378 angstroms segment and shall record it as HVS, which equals 30.99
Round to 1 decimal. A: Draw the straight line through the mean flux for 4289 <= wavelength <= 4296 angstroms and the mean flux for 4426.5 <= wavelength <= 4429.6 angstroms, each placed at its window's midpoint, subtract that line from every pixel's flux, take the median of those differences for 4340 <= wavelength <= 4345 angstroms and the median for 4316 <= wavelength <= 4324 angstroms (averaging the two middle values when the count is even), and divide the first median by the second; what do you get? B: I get -1.5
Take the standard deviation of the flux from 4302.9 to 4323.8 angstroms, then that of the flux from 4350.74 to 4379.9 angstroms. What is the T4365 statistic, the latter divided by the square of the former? 0.13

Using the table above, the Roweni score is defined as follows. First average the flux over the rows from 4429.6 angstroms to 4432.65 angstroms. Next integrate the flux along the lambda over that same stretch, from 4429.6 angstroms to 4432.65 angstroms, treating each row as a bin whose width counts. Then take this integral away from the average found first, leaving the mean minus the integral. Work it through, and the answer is -108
